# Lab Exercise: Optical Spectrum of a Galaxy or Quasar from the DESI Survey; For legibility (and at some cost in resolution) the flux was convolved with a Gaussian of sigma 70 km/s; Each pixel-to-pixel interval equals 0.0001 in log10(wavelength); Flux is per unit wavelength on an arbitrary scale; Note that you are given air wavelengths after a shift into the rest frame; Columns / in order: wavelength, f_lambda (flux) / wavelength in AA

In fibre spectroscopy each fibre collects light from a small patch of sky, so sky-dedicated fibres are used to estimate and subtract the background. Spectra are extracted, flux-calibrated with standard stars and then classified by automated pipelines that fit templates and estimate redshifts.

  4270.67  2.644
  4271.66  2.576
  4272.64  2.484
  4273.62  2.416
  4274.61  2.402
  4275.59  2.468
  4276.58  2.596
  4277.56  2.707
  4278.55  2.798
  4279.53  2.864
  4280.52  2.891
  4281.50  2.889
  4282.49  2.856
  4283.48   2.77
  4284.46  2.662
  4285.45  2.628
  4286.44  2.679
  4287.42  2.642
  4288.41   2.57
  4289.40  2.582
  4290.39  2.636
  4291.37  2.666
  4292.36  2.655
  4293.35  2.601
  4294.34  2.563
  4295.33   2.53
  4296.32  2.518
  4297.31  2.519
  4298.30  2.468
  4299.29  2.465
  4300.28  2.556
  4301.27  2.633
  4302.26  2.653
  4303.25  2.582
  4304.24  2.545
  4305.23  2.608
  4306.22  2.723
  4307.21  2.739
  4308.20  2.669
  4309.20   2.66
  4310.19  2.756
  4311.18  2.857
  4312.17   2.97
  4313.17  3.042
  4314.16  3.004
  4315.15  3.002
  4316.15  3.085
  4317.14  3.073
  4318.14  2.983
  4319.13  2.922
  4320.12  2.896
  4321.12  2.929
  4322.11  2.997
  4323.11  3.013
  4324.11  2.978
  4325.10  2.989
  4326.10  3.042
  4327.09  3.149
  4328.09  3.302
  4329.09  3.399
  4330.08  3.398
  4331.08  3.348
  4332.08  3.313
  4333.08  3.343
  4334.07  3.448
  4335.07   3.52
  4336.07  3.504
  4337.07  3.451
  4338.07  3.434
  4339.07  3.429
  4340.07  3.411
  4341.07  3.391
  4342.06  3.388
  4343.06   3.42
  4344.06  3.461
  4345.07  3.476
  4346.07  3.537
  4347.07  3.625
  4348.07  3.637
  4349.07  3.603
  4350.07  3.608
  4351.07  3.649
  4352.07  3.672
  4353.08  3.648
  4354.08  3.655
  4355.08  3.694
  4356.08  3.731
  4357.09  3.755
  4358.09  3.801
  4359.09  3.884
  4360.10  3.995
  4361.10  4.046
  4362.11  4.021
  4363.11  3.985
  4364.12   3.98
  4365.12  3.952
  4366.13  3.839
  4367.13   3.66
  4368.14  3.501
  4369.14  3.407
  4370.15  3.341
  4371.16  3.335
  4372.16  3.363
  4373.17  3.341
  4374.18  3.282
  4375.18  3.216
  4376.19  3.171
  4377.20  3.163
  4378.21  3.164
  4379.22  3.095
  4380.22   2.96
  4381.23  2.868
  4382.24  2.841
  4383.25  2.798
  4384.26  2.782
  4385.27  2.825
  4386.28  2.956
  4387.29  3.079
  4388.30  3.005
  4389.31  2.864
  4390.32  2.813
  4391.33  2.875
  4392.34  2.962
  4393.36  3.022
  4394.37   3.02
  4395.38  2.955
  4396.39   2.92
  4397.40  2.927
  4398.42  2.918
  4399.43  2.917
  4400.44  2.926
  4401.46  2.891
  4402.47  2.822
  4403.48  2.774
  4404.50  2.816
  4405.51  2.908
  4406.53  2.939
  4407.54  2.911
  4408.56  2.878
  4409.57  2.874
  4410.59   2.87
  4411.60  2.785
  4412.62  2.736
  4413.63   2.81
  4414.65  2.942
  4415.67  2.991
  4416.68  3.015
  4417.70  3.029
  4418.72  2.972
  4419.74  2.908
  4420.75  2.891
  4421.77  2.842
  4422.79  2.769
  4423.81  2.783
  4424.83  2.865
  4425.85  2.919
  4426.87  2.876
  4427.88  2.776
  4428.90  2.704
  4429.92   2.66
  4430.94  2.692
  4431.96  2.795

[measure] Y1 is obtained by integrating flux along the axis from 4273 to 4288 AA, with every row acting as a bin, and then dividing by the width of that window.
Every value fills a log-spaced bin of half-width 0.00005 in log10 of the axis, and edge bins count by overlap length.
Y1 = 2.68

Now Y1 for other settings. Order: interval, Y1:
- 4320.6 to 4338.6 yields 3.25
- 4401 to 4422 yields 2.89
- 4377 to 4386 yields 2.94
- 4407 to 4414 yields 2.84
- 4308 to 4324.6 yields 2.93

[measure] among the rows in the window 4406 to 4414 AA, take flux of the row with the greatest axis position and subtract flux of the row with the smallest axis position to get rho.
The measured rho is -0.13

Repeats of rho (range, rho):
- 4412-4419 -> 0.24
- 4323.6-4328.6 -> 0.32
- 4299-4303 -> 0.19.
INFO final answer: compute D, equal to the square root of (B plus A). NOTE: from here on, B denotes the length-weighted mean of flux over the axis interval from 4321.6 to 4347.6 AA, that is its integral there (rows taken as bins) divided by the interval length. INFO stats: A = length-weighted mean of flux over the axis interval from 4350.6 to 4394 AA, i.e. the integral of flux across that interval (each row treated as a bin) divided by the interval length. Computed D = 2.59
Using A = 3.4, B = 3.3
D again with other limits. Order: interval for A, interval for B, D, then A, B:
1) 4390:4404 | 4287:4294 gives 2.35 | 2.9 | 2.6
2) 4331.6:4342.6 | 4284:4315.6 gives 2.47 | 3.4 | 2.7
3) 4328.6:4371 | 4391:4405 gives 2.55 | 3.6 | 2.9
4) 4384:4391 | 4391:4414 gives 2.41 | 2.9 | 2.9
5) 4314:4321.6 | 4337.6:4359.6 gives 2.56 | 3.0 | 3.6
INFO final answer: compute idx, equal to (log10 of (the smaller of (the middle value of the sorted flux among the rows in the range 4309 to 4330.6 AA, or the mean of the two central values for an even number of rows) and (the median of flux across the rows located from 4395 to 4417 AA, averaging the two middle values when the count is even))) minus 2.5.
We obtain -2.04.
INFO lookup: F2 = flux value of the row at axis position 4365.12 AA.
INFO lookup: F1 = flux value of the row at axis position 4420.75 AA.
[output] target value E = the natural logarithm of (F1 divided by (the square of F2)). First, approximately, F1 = 2.891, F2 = 3.952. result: -1.7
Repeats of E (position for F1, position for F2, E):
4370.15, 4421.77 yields -0.9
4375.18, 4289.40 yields -0.7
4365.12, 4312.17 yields -0.8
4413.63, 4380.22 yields -1.1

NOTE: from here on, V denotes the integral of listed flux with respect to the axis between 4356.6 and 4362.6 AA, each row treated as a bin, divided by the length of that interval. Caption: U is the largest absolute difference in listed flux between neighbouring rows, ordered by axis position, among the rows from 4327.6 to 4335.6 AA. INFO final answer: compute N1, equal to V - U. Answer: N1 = 3.81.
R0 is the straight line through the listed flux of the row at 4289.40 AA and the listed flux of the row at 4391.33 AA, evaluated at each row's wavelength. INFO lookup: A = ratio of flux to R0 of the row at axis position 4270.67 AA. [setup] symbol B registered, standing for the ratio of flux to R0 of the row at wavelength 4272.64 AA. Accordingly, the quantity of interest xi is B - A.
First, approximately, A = 1.05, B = 1.0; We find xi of -0.07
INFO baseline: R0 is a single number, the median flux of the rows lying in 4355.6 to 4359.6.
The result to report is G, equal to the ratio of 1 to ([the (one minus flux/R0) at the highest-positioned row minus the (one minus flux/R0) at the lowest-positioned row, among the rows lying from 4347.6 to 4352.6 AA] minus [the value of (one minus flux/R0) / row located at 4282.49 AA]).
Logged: -3.9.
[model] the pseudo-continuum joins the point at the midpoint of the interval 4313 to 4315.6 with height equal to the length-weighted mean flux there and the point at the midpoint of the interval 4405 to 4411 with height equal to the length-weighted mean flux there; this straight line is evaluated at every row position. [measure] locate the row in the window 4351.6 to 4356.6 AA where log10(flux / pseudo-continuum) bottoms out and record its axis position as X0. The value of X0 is 4353.08 AA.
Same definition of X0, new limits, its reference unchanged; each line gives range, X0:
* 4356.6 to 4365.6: 4357.09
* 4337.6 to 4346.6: 4342.06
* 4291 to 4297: 4296.32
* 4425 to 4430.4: 4429.92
